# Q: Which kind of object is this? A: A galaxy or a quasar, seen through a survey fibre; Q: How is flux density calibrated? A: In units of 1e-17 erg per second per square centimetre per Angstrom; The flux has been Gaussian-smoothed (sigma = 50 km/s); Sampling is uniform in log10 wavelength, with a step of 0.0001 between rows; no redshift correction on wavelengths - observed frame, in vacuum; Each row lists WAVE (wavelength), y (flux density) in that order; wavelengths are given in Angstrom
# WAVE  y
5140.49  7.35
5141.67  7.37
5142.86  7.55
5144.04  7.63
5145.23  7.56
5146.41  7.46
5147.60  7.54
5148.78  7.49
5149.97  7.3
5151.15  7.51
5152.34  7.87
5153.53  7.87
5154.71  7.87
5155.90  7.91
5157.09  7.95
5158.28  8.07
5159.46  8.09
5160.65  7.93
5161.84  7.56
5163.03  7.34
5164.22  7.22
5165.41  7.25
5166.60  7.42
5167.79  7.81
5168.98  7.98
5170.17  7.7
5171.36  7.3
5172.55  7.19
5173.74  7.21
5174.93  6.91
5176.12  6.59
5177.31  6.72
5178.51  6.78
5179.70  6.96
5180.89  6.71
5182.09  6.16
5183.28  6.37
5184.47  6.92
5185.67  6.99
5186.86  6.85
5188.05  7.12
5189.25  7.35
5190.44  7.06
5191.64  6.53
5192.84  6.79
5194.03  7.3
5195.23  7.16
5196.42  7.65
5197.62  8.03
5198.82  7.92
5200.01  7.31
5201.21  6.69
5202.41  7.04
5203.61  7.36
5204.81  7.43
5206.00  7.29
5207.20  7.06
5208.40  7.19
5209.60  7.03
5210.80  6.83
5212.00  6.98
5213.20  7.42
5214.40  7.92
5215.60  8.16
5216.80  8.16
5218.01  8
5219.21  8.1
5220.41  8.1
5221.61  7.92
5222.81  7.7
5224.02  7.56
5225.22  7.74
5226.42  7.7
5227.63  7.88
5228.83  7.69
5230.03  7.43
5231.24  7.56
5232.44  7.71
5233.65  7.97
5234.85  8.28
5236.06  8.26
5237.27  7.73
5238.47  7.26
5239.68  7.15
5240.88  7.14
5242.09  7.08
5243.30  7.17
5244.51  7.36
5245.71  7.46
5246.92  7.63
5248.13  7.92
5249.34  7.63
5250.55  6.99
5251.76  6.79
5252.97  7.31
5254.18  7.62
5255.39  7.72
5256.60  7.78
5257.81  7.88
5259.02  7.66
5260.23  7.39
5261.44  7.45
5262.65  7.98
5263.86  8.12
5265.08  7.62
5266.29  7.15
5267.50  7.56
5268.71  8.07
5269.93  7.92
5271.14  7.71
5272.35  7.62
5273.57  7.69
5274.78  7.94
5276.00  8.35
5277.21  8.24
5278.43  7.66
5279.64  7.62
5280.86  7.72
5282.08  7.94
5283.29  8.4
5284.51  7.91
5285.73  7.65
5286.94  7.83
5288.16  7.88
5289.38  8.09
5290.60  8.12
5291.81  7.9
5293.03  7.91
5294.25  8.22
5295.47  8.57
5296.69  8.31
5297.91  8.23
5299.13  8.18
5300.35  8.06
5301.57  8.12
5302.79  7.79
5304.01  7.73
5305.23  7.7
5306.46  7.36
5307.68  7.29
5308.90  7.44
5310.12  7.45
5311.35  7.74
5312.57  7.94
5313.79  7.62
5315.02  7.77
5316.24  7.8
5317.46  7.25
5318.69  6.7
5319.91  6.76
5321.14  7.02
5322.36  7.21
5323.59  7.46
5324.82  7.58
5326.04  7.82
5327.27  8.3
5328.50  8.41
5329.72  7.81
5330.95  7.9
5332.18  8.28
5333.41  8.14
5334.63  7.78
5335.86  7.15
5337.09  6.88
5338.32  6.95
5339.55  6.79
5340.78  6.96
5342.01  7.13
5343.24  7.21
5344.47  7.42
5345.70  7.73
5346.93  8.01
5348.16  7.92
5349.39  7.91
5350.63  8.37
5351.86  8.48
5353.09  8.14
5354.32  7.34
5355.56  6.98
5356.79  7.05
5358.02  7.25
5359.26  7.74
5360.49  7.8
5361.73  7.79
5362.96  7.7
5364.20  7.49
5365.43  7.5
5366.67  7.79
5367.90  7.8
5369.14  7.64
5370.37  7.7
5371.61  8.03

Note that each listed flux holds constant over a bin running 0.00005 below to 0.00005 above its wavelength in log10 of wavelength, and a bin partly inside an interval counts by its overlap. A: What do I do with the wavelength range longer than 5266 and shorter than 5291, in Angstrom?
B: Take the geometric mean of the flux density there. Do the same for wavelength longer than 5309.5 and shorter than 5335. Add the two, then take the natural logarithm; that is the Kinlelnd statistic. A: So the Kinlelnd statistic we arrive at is 2.74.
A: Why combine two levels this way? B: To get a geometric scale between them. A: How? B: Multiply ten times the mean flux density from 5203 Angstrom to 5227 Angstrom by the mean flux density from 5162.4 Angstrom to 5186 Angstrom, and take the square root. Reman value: 23.2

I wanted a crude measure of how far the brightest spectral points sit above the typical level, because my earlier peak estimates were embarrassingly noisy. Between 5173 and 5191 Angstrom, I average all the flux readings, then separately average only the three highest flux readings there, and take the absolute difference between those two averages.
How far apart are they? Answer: 0.38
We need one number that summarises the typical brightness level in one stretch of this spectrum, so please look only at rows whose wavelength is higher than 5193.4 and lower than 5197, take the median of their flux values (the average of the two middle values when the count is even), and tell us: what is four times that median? 29.2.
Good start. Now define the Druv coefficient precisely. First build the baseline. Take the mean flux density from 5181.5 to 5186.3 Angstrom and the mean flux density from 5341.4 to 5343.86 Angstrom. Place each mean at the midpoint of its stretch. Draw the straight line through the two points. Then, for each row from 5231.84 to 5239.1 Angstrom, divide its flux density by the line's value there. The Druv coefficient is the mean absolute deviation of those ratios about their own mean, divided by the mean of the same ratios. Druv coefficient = 0.039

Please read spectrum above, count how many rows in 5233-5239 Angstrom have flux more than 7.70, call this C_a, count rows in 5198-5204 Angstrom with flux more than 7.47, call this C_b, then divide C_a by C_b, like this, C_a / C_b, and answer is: 4.0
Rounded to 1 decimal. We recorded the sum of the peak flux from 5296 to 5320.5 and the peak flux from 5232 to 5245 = 16.6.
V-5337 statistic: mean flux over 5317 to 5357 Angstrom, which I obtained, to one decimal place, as 7.5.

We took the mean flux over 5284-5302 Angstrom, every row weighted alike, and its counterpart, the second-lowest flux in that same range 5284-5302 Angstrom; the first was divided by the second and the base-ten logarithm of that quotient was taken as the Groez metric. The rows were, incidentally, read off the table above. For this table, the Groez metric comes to 0.013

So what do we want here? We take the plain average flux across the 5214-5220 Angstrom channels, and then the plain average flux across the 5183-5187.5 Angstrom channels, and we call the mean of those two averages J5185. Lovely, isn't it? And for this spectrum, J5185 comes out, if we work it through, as 7.4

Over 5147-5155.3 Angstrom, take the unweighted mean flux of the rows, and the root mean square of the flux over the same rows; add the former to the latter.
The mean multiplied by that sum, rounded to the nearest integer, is 117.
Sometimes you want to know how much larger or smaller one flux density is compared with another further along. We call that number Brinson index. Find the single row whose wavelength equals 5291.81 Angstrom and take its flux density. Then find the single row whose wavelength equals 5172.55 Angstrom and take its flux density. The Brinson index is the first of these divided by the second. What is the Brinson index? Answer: 1.10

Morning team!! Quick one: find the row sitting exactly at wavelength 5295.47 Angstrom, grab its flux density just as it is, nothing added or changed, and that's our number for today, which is 8.57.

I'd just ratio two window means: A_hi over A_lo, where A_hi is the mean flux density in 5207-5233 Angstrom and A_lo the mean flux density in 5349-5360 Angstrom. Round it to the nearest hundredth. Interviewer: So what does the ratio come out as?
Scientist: 0.99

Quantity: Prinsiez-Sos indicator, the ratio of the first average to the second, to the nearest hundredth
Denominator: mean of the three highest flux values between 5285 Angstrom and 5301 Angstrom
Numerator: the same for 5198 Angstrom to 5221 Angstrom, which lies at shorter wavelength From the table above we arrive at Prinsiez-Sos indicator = 0.97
